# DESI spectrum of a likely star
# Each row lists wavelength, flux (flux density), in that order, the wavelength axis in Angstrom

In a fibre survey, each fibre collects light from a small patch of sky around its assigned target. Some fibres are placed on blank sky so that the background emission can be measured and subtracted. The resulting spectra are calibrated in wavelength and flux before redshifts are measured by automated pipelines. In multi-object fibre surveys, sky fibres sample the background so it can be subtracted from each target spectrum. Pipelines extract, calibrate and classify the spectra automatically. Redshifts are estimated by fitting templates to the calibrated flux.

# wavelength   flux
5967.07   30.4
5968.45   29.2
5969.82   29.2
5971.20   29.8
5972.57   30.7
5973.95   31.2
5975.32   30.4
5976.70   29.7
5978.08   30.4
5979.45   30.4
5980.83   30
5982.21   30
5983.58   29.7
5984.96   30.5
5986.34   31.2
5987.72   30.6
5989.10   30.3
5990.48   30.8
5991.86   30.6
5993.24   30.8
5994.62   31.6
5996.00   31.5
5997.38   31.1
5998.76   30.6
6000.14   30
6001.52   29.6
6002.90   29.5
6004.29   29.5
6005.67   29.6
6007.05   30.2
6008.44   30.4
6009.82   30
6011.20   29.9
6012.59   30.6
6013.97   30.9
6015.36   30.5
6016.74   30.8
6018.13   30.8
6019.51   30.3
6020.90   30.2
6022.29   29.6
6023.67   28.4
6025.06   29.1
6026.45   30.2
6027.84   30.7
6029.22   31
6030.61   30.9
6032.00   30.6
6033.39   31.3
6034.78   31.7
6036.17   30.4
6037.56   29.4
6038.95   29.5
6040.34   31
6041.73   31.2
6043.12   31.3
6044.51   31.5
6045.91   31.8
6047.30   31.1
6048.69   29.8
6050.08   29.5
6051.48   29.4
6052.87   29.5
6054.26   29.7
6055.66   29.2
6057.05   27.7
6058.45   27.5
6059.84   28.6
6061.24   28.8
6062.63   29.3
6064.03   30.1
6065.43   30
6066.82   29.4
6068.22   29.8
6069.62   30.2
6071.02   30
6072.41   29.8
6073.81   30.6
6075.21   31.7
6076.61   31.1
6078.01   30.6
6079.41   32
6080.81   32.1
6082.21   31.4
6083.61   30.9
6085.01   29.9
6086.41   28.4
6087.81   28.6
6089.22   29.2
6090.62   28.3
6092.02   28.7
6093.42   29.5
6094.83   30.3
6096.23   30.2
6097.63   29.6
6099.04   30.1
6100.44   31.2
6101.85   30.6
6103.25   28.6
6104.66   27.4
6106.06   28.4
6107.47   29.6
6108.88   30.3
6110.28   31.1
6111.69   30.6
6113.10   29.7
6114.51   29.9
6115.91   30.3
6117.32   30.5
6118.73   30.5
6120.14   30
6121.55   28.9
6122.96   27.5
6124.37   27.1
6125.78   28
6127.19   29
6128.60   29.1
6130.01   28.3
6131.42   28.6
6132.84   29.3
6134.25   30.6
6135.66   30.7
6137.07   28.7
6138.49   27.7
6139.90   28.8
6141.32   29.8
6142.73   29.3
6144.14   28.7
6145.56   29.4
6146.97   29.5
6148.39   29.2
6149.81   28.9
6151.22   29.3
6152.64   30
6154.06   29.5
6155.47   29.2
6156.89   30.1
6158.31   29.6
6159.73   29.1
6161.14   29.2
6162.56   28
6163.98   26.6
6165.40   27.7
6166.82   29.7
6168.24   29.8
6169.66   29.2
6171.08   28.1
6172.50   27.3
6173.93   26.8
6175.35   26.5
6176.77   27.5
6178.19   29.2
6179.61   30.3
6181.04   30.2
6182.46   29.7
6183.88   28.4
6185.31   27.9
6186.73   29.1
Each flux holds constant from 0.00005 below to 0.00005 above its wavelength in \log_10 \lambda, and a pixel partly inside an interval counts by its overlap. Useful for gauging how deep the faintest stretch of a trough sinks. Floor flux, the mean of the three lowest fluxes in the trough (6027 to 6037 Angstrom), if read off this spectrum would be 30.6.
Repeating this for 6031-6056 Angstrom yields 29.3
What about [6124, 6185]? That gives 26.6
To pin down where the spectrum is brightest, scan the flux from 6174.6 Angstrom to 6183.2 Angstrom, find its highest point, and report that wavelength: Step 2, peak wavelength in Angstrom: 6179.61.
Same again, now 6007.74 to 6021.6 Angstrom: 6013.97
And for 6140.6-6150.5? 6141.32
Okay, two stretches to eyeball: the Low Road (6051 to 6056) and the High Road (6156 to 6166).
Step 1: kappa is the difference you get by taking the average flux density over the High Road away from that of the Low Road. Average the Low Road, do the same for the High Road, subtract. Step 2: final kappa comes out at 0.8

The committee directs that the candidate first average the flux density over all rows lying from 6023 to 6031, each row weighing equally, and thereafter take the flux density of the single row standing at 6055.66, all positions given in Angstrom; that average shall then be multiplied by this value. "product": 877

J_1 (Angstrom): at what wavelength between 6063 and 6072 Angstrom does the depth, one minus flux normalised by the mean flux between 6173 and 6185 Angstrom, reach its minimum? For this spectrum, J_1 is 6069.62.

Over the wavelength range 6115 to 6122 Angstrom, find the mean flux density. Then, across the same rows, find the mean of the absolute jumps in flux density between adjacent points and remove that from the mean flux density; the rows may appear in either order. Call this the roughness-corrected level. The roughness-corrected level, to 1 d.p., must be 29.6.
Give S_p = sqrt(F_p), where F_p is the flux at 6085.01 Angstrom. 5.47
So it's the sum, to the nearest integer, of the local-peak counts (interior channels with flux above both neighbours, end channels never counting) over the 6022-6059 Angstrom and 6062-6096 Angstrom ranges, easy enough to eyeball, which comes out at 9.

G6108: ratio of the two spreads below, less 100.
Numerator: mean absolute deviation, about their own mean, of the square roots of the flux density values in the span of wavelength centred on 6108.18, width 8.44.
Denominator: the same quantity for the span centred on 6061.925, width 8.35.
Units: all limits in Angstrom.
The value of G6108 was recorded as -98.5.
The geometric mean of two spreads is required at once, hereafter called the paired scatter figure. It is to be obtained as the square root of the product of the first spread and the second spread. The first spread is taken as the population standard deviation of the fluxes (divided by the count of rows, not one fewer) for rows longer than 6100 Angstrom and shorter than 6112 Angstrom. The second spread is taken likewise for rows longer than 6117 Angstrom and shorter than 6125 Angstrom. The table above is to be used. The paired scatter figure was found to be 1.3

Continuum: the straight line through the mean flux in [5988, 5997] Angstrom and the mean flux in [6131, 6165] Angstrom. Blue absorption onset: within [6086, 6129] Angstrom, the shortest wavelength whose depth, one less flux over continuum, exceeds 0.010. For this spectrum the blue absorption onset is 6086.41 Angstrom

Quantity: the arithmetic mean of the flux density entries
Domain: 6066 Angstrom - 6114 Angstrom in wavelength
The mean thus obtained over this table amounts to 30.0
